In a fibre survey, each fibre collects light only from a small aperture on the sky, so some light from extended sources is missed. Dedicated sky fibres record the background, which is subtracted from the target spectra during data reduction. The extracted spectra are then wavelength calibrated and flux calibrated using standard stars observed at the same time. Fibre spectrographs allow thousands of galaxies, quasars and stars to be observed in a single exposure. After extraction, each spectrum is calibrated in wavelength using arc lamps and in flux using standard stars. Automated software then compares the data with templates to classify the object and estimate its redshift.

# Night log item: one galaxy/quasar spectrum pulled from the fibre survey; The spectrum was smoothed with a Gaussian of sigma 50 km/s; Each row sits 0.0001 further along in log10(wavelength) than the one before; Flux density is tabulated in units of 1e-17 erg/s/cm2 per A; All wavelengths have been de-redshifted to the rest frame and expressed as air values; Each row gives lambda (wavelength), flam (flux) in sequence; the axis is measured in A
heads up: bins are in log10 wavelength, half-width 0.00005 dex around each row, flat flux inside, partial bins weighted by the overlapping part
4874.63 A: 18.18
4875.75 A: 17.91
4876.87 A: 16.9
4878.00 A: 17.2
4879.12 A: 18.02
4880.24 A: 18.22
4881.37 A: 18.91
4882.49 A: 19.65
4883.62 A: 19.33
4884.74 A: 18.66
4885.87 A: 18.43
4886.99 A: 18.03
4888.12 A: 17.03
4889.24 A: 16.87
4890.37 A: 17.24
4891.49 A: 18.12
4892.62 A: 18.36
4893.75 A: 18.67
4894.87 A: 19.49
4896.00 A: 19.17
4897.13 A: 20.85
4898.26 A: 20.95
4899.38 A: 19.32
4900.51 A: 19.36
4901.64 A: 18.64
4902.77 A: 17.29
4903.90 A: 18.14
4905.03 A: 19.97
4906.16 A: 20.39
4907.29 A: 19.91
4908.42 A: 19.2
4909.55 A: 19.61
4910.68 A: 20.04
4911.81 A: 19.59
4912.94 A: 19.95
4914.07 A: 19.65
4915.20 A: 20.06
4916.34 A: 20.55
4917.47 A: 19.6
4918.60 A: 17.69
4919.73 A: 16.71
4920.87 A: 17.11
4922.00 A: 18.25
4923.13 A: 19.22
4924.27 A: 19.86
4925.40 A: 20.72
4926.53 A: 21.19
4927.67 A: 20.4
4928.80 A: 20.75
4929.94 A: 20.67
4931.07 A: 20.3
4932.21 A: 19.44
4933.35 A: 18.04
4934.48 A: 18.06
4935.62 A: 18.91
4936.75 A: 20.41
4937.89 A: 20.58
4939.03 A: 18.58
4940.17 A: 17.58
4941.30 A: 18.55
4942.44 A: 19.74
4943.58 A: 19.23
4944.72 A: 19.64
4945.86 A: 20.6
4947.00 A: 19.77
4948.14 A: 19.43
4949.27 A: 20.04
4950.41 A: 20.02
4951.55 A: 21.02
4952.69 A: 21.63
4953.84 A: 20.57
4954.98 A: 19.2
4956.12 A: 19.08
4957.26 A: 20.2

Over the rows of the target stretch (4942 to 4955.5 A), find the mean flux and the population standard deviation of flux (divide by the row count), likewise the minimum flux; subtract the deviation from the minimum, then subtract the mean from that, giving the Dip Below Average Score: -1.6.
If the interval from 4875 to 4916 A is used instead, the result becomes -3.1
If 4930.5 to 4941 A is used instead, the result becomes -2.6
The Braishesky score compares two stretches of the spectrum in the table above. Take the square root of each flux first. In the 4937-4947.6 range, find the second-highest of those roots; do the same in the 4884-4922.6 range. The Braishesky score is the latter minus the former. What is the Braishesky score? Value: 0.030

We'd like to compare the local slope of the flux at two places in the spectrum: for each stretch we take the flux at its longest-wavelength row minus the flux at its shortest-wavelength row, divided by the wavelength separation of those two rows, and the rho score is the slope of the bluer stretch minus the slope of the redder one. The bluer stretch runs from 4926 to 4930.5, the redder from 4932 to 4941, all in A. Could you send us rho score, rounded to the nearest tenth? 0.1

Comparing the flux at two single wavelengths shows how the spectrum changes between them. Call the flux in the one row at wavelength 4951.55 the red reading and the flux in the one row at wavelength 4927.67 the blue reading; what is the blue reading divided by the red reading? 0.97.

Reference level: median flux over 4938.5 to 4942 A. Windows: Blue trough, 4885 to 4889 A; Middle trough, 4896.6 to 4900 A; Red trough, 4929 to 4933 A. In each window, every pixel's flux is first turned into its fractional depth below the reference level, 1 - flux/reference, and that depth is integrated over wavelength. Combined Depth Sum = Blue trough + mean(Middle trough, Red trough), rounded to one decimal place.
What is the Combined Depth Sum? -0.2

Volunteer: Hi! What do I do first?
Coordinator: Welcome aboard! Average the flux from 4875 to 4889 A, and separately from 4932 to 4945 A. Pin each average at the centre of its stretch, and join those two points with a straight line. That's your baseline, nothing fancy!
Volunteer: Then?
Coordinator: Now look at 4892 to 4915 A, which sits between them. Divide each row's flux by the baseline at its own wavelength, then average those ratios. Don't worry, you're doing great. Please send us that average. 1.05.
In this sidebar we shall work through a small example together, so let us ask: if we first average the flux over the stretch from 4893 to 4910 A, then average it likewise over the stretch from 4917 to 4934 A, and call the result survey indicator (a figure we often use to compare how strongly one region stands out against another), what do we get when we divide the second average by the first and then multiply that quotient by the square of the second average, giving 372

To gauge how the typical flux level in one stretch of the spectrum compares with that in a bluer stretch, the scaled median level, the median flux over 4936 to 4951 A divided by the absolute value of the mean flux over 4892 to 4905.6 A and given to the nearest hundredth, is 1.03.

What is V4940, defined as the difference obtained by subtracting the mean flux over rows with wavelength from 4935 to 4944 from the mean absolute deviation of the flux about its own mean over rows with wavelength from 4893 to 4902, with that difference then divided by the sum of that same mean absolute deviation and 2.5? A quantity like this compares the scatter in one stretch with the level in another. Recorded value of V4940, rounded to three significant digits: -5.84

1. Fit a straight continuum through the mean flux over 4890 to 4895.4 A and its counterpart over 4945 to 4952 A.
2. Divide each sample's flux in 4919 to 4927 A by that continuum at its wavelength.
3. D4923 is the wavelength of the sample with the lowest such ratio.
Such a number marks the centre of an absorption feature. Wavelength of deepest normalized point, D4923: 4919.73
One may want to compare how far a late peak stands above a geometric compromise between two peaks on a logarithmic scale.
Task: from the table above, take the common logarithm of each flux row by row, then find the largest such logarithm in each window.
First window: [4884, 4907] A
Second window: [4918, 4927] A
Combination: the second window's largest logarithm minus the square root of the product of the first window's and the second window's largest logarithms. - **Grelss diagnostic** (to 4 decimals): 0.0025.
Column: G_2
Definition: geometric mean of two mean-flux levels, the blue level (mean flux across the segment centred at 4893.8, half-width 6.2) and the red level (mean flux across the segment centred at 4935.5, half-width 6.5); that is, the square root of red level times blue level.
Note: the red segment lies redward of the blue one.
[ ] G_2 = 19.0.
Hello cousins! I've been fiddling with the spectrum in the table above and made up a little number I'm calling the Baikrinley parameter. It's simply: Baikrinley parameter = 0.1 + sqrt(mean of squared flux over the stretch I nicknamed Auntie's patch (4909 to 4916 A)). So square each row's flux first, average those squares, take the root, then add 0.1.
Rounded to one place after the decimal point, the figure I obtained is 19.9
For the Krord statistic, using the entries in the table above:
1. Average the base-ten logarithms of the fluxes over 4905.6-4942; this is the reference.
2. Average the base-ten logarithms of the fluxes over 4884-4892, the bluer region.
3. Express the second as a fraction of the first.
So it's 0.97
